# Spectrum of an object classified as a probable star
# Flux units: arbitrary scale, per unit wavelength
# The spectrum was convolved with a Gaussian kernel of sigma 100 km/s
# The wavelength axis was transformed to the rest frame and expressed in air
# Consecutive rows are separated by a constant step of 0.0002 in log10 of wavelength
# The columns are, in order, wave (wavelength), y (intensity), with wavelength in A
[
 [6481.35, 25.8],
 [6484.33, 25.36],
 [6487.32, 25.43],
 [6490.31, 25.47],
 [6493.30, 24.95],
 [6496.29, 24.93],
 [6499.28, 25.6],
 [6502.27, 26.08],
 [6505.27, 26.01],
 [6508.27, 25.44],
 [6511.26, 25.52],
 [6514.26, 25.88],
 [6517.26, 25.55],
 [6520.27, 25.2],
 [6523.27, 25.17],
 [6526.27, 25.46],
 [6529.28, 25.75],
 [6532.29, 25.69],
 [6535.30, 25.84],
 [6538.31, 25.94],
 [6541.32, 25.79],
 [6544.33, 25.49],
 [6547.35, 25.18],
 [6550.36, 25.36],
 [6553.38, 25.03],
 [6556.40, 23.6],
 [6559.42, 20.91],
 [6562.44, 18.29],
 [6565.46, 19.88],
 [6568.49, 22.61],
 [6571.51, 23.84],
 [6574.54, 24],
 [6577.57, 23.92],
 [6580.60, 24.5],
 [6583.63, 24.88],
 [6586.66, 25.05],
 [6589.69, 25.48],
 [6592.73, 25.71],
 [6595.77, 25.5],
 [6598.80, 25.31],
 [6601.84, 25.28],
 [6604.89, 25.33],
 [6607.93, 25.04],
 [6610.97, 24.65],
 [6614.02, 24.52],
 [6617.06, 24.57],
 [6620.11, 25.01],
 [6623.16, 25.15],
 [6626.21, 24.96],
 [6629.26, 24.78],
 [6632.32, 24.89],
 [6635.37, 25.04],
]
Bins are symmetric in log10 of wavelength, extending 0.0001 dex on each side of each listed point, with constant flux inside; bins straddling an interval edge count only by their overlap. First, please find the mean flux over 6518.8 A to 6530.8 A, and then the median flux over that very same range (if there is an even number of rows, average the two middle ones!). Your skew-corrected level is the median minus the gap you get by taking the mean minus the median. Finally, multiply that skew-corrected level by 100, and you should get 2526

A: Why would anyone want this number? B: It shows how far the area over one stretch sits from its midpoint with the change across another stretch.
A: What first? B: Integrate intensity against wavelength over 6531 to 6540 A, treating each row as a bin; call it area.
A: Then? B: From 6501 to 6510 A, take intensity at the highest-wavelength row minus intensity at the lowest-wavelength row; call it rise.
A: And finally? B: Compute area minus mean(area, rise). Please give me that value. 117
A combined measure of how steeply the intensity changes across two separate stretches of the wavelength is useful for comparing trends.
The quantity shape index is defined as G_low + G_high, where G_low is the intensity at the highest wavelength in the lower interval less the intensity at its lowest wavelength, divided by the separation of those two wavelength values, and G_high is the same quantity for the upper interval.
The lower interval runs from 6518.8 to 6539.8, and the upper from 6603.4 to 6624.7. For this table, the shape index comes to 0.03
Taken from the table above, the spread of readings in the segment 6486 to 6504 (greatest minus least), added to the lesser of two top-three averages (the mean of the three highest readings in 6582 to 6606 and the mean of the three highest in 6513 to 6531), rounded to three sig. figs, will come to 26.7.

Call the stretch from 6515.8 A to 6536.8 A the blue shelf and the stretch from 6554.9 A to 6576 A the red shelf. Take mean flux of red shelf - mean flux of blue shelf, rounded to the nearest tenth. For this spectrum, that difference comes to -3.6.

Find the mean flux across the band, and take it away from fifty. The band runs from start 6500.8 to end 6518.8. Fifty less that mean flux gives 24.3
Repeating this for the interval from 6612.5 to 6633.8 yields 25.2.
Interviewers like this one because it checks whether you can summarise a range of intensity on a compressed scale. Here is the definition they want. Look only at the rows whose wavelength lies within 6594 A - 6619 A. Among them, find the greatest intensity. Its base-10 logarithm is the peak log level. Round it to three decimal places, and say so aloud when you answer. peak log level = 1.407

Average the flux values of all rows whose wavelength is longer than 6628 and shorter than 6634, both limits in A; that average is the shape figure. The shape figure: 24.84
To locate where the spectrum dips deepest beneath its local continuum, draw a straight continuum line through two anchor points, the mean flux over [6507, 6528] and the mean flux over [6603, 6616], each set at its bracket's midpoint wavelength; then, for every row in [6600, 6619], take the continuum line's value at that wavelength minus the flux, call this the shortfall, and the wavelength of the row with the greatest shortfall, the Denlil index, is 6614.02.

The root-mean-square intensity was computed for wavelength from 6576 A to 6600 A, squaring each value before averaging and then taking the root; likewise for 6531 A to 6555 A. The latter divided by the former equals 1.02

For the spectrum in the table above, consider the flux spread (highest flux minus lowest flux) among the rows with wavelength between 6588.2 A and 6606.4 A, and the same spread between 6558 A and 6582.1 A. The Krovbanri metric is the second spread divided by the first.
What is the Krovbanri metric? 14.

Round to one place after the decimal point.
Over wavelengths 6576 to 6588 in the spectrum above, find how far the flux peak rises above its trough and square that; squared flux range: 1.3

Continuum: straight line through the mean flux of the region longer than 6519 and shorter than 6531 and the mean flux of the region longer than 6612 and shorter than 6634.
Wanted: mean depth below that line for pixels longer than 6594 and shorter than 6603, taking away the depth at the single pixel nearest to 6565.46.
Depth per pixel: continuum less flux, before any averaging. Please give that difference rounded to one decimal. -5.7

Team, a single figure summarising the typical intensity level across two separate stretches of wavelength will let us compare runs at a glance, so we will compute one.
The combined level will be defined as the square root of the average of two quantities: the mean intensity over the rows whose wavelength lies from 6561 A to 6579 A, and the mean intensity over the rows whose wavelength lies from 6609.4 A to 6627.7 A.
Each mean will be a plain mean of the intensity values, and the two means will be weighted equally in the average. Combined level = 4.84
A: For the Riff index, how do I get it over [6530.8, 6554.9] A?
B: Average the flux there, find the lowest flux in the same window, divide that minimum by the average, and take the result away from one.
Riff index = 0.020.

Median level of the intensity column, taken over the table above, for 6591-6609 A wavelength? 25.3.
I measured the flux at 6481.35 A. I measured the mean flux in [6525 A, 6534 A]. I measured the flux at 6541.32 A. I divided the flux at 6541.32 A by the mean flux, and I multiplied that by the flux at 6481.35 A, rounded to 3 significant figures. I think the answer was 26.0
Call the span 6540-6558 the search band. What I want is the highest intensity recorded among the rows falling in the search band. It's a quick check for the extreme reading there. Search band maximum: 25.79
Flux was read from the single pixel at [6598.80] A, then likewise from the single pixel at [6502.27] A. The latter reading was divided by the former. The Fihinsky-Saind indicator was 1.03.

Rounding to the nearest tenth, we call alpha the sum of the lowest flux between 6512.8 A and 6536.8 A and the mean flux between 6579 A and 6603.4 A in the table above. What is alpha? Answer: 50.4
